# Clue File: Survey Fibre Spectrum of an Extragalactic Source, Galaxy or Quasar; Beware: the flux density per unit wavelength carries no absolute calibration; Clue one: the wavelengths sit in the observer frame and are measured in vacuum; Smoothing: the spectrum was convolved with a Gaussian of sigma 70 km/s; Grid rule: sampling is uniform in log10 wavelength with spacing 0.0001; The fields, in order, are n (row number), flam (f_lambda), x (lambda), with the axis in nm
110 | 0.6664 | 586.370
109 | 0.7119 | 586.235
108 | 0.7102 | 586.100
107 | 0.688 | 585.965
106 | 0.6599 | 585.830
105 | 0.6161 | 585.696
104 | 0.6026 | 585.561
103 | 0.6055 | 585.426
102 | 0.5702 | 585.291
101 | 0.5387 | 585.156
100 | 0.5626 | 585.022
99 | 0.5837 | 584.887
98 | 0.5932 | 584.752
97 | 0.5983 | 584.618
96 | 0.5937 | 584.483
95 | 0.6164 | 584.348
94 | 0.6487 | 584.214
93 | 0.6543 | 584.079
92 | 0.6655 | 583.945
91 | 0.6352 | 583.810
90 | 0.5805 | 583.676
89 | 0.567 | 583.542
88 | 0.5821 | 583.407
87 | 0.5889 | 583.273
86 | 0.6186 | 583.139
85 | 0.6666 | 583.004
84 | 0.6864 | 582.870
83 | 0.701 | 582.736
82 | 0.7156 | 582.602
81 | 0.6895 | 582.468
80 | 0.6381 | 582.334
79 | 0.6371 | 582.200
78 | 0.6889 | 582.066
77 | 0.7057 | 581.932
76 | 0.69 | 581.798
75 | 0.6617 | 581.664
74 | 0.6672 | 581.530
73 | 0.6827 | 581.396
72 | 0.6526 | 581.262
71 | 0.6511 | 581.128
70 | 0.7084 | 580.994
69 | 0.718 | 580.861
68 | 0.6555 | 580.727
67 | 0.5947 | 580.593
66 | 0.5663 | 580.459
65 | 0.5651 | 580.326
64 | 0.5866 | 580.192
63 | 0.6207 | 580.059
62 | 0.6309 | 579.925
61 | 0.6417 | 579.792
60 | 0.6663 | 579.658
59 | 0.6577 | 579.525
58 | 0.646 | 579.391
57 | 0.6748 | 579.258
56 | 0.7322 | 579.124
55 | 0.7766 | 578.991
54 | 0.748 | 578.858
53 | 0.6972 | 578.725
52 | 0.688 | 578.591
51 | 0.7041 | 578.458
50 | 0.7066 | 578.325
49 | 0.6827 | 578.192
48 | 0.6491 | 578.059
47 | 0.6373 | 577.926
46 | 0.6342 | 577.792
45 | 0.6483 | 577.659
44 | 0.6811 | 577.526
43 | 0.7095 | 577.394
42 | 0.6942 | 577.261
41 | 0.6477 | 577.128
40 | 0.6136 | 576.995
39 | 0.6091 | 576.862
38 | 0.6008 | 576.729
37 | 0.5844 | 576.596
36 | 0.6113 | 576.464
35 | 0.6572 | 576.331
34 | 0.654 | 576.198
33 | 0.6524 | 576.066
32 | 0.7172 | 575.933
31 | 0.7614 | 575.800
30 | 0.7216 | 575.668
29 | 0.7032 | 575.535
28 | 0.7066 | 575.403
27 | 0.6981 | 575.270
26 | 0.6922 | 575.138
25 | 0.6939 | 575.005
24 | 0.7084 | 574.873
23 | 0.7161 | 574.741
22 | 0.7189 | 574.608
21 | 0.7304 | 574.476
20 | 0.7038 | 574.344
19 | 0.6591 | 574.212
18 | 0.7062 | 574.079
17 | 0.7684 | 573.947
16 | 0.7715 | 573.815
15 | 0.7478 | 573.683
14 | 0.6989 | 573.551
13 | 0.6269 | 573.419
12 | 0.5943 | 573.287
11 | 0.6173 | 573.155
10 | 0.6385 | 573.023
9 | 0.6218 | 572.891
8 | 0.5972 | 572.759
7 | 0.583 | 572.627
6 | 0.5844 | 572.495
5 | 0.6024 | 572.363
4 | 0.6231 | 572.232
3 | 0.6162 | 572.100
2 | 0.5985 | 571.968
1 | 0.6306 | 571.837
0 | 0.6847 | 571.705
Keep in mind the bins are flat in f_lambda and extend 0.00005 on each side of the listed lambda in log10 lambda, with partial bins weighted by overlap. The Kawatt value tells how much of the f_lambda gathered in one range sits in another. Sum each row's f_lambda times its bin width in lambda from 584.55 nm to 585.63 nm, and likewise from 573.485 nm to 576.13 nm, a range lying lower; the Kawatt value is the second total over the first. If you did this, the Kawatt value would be 3.0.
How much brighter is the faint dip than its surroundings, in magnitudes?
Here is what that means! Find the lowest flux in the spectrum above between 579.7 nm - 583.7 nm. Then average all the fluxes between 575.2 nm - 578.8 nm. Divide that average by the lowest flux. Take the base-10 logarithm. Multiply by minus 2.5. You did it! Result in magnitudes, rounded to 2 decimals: -0.18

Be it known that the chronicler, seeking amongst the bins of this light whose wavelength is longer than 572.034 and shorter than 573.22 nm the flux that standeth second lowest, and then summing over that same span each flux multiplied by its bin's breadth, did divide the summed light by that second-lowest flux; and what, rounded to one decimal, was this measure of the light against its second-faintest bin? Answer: 1.2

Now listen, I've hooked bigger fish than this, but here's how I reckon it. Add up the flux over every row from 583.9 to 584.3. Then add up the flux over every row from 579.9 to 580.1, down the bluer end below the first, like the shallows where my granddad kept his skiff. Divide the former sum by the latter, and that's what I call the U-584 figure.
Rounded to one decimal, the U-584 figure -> 1.6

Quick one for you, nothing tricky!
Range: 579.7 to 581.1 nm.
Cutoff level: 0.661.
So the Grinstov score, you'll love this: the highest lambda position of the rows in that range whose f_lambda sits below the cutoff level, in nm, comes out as 580.727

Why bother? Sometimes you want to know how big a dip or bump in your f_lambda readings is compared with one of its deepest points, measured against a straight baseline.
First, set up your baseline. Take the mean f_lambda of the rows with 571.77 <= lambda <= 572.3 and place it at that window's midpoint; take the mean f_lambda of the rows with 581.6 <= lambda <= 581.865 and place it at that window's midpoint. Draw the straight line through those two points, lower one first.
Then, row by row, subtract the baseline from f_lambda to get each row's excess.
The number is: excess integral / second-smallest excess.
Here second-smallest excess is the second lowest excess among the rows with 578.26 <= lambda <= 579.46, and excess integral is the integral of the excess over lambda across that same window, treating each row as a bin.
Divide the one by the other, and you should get 4.3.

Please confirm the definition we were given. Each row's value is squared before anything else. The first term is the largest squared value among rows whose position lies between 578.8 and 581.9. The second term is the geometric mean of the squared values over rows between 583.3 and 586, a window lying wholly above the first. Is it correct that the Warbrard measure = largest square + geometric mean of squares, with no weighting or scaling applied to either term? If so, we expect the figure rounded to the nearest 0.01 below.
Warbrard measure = 0.97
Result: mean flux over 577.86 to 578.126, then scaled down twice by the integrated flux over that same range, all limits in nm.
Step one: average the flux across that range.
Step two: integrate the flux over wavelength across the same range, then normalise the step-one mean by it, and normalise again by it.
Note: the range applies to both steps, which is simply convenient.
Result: 22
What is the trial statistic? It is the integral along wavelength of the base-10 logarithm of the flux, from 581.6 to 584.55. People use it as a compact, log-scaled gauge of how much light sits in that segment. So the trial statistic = -0.56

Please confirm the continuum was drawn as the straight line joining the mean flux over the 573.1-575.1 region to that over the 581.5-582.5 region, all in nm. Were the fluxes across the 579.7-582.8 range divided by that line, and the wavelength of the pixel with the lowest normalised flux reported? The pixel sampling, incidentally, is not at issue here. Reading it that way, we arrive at 580.326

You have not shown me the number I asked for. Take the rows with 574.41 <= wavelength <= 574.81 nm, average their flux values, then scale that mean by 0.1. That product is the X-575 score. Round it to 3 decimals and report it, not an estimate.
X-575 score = 0.072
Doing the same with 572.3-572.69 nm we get 0.059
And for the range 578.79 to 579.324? 0.073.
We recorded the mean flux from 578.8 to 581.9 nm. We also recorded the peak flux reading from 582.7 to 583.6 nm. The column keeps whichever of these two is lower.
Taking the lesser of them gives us 0.661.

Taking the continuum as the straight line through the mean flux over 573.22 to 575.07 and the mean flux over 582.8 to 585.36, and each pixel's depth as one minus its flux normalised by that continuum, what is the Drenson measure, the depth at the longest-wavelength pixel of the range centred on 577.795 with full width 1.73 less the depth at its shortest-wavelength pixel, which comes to -0.13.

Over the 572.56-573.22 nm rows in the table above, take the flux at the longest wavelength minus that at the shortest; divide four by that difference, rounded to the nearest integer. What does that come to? 117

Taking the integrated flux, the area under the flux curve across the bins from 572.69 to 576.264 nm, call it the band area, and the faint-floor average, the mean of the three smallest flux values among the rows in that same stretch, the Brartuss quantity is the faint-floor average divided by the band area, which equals 0.24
